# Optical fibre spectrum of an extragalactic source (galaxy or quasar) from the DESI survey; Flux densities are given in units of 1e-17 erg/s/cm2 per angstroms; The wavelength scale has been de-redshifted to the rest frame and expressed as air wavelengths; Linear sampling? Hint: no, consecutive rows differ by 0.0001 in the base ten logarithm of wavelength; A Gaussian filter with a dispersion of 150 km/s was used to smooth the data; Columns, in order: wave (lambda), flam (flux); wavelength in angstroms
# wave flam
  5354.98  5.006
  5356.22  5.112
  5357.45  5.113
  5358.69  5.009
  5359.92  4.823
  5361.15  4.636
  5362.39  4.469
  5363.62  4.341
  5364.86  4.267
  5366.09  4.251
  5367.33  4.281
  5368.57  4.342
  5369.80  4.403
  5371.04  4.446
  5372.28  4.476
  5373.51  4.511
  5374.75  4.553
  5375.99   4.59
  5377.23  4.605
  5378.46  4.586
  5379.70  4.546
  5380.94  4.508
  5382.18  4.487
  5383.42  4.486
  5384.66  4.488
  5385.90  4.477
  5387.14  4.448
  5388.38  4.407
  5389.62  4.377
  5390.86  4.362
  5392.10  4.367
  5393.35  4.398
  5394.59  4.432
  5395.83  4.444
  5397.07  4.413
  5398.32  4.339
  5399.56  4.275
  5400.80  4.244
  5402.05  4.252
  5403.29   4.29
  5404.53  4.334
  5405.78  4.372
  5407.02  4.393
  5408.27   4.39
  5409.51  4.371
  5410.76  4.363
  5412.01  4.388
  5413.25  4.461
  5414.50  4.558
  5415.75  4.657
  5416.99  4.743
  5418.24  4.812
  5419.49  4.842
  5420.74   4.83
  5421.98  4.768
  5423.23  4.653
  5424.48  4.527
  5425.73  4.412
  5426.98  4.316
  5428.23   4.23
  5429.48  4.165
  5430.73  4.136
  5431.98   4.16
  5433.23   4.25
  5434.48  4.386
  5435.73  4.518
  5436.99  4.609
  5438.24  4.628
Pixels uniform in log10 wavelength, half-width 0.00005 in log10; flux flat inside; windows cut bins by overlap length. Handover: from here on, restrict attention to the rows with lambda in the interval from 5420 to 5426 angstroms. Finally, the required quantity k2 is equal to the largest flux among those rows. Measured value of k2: 4.83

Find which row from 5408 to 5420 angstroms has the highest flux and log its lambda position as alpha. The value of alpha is 5419.49 angstroms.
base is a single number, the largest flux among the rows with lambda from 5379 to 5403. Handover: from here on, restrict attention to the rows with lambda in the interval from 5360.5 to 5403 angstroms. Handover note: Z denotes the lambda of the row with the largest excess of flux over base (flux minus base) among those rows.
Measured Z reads 5361.15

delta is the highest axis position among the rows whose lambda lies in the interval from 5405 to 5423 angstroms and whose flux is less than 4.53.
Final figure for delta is 5413.25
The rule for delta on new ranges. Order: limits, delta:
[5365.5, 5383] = 5382.18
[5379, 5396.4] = 5395.83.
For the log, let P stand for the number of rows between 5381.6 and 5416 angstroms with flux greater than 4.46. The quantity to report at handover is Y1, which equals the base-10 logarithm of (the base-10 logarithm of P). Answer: -0.073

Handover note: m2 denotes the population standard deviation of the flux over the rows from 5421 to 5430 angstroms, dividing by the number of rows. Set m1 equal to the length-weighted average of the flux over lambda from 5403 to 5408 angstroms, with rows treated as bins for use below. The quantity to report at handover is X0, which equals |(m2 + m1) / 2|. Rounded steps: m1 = 4.4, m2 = 0.21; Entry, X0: 2.3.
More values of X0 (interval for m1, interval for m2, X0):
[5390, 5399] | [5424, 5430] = 2.3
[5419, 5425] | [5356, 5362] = 2.5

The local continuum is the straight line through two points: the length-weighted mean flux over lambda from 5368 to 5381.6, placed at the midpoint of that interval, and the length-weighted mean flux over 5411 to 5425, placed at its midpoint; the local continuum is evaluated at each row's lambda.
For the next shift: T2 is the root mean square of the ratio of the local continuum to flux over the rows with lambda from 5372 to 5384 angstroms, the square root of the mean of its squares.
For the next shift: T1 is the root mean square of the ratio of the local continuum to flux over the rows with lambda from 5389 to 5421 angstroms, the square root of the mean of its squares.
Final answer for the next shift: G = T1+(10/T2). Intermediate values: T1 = 1.04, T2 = 1.00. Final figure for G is 11.1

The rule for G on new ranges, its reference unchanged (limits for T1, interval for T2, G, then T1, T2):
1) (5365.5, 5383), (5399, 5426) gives 10.7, 1.01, 1.03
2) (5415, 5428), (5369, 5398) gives 10.9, 1.00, 1.02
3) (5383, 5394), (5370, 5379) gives 11.1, 1.03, 0.99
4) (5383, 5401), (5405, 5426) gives 10.8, 1.04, 1.02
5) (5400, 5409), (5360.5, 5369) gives 10.8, 1.07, 1.03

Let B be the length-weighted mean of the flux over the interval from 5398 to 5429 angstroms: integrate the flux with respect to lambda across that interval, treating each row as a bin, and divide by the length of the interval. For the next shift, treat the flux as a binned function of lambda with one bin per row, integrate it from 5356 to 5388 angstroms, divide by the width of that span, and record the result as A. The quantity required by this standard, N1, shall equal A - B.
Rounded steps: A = 4.54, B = 4.47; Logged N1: 0.07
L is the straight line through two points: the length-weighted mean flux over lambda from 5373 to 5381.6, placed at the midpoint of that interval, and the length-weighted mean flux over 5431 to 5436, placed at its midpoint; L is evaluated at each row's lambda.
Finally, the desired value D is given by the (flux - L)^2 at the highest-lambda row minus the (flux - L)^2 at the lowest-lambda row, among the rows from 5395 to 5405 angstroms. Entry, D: 0.01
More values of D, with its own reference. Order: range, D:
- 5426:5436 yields 0.05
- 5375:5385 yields 0.00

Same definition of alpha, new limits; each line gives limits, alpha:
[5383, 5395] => 5384.66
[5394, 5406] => 5395.83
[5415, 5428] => 5419.49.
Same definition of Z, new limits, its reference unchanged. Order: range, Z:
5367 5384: 5377.23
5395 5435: 5419.49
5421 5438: 5421.98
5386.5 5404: 5387.14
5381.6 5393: 5384.66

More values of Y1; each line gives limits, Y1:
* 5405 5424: -0.020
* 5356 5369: -0.109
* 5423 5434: -0.521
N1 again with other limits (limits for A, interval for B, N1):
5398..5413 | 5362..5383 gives -0.11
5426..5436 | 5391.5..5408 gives -0.08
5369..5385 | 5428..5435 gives 0.29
